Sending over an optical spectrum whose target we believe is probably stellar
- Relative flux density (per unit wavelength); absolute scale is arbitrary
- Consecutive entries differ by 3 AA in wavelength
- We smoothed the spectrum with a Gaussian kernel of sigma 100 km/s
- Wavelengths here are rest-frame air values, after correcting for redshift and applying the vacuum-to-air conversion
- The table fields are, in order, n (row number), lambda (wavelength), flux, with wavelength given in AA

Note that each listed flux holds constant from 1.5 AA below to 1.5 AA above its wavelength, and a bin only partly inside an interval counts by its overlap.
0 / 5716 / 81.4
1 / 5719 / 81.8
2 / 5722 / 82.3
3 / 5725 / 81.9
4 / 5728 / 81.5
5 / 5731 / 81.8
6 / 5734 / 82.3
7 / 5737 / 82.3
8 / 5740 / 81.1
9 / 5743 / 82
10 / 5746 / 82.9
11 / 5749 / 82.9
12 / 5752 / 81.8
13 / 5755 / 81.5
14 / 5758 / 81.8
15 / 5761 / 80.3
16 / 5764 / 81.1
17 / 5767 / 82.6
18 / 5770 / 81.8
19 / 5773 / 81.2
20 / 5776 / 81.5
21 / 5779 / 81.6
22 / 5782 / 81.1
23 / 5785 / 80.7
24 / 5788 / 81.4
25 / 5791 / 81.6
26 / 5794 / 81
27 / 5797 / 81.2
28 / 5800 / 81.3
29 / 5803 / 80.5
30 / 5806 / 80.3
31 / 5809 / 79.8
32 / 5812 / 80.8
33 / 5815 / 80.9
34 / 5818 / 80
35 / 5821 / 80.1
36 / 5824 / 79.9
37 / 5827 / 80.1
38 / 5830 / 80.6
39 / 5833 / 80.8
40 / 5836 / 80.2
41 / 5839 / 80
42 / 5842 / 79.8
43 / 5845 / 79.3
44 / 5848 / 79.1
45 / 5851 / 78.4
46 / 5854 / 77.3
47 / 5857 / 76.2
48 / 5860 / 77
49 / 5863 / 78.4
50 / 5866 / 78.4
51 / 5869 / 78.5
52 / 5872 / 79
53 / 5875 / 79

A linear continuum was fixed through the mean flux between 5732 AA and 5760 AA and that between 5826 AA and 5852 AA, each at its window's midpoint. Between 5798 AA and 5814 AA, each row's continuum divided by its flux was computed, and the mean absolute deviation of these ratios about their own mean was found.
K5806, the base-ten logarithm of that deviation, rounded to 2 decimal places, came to -2.30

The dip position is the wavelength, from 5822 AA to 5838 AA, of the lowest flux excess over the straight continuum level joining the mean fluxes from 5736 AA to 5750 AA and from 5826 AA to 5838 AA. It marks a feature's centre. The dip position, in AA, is 5824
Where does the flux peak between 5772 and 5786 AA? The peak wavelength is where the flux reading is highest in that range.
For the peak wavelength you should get 5779 AA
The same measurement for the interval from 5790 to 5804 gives 5791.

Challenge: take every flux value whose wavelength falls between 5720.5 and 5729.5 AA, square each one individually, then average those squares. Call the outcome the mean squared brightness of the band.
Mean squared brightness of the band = 6708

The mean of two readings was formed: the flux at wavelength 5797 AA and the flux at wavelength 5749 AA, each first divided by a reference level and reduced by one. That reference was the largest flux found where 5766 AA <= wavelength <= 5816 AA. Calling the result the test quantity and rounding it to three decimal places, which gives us -0.007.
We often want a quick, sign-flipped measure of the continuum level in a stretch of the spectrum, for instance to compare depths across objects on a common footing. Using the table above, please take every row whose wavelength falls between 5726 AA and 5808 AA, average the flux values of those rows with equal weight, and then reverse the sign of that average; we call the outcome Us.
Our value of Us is -81.5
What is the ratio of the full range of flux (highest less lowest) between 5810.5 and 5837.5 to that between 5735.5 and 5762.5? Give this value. 0.4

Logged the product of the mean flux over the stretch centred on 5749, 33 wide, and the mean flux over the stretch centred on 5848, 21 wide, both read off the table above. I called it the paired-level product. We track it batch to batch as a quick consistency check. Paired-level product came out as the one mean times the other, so 6430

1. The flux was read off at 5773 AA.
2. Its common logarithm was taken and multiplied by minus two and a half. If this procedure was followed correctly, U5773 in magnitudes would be -4.77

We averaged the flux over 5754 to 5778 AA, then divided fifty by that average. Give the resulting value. 0.614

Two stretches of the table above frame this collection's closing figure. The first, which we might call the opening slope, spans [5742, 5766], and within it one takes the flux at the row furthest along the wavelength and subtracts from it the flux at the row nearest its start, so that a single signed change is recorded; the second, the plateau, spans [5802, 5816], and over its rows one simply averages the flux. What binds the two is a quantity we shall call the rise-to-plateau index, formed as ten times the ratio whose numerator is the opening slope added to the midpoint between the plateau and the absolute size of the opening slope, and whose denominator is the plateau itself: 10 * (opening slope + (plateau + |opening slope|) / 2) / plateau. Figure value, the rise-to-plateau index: 4.94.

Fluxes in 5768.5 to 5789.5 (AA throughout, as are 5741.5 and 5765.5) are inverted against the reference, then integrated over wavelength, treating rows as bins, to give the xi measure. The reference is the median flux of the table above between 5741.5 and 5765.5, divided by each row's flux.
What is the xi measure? 21.12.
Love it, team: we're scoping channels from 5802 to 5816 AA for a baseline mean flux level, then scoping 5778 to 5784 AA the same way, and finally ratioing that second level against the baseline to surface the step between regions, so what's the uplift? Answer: 1.01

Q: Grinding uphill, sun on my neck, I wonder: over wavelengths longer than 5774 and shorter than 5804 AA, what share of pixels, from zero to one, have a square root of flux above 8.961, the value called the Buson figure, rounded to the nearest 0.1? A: 1.0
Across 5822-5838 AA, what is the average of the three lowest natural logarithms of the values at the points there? 4.38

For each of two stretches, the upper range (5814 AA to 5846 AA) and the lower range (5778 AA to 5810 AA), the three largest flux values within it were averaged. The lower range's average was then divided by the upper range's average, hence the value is 1.01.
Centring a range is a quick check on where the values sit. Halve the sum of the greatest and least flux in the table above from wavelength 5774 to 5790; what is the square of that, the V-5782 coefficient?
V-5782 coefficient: 6585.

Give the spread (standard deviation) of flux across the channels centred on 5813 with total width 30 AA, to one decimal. 0.5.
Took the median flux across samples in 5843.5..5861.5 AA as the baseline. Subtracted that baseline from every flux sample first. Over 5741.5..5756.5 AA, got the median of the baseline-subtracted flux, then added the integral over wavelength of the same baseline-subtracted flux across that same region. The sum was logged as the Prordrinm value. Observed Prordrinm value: 70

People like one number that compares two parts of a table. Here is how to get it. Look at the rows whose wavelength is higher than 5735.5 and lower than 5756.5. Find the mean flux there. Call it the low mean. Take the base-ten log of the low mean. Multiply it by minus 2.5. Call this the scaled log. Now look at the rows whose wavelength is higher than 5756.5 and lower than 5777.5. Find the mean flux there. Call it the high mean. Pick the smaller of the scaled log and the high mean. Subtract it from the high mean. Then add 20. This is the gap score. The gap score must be 106.3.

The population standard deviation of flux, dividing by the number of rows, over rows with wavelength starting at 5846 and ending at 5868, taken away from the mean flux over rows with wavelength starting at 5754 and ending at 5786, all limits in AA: 80.4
